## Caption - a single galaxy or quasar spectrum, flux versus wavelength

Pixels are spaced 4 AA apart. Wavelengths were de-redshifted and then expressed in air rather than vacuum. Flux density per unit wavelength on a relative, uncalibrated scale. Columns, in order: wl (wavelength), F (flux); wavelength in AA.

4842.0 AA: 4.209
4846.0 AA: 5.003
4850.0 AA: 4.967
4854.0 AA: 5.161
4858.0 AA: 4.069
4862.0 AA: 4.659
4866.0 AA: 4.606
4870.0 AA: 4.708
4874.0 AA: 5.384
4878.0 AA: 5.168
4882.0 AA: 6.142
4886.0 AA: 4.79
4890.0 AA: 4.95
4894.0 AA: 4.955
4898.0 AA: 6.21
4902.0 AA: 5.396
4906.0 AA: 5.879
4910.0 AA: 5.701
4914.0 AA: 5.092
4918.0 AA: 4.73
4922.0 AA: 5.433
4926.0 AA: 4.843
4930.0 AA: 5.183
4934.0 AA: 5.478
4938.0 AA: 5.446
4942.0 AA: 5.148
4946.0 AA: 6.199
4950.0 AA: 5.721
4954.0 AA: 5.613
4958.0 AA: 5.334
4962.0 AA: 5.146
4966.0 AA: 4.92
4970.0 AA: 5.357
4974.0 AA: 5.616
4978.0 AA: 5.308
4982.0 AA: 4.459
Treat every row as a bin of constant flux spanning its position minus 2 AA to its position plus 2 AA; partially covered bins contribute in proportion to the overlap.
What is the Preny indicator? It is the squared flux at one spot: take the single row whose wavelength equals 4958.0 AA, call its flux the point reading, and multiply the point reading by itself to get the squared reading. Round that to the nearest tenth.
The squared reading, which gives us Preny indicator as 28.5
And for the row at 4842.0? 17.7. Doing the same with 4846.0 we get 25.0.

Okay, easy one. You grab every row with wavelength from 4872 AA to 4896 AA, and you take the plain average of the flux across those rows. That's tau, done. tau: 5.23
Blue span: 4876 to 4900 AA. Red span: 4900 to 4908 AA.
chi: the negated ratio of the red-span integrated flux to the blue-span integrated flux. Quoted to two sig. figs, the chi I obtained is -0.35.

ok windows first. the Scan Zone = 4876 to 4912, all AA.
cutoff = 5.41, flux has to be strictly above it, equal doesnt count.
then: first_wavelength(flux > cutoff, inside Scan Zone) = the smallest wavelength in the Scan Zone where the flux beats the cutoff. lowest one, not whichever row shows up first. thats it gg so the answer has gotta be 4882.0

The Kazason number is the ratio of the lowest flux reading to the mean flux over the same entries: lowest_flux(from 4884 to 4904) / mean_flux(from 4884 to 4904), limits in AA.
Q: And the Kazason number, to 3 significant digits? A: 0.911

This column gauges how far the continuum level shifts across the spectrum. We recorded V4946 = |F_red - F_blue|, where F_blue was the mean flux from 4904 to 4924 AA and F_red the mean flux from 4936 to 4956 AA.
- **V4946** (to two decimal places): 0.26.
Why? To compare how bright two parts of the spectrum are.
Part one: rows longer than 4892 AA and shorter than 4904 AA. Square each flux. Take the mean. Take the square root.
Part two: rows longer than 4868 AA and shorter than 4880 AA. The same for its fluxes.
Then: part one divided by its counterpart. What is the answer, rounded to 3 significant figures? 1.09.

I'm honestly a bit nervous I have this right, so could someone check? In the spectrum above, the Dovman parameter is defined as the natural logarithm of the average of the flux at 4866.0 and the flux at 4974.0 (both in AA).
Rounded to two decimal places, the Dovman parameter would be 1.63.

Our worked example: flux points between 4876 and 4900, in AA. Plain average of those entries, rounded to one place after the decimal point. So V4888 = 5.4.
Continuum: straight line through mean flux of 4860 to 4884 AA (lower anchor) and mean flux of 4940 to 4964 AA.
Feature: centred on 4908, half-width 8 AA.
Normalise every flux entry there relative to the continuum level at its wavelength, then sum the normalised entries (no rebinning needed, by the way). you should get 4.17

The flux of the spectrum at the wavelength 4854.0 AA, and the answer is 5.161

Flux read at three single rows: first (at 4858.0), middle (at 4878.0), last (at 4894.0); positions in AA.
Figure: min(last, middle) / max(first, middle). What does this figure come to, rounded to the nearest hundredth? 0.96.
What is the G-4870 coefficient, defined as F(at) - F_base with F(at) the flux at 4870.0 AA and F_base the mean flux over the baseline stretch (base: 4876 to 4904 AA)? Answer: -0.7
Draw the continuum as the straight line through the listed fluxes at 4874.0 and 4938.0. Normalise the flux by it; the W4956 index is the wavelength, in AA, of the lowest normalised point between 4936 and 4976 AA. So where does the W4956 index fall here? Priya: 4966.0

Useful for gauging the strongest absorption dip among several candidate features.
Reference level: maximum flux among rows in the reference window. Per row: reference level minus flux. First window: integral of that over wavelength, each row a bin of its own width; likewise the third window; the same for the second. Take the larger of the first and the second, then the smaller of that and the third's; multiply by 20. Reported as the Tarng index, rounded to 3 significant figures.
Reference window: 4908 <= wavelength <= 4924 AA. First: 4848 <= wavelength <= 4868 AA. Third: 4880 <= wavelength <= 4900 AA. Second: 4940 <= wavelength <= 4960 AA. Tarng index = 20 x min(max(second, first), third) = 117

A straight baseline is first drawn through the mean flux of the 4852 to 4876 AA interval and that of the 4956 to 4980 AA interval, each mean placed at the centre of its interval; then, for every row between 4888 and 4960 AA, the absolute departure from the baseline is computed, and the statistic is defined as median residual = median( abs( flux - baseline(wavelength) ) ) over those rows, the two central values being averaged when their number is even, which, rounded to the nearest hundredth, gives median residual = 0.34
